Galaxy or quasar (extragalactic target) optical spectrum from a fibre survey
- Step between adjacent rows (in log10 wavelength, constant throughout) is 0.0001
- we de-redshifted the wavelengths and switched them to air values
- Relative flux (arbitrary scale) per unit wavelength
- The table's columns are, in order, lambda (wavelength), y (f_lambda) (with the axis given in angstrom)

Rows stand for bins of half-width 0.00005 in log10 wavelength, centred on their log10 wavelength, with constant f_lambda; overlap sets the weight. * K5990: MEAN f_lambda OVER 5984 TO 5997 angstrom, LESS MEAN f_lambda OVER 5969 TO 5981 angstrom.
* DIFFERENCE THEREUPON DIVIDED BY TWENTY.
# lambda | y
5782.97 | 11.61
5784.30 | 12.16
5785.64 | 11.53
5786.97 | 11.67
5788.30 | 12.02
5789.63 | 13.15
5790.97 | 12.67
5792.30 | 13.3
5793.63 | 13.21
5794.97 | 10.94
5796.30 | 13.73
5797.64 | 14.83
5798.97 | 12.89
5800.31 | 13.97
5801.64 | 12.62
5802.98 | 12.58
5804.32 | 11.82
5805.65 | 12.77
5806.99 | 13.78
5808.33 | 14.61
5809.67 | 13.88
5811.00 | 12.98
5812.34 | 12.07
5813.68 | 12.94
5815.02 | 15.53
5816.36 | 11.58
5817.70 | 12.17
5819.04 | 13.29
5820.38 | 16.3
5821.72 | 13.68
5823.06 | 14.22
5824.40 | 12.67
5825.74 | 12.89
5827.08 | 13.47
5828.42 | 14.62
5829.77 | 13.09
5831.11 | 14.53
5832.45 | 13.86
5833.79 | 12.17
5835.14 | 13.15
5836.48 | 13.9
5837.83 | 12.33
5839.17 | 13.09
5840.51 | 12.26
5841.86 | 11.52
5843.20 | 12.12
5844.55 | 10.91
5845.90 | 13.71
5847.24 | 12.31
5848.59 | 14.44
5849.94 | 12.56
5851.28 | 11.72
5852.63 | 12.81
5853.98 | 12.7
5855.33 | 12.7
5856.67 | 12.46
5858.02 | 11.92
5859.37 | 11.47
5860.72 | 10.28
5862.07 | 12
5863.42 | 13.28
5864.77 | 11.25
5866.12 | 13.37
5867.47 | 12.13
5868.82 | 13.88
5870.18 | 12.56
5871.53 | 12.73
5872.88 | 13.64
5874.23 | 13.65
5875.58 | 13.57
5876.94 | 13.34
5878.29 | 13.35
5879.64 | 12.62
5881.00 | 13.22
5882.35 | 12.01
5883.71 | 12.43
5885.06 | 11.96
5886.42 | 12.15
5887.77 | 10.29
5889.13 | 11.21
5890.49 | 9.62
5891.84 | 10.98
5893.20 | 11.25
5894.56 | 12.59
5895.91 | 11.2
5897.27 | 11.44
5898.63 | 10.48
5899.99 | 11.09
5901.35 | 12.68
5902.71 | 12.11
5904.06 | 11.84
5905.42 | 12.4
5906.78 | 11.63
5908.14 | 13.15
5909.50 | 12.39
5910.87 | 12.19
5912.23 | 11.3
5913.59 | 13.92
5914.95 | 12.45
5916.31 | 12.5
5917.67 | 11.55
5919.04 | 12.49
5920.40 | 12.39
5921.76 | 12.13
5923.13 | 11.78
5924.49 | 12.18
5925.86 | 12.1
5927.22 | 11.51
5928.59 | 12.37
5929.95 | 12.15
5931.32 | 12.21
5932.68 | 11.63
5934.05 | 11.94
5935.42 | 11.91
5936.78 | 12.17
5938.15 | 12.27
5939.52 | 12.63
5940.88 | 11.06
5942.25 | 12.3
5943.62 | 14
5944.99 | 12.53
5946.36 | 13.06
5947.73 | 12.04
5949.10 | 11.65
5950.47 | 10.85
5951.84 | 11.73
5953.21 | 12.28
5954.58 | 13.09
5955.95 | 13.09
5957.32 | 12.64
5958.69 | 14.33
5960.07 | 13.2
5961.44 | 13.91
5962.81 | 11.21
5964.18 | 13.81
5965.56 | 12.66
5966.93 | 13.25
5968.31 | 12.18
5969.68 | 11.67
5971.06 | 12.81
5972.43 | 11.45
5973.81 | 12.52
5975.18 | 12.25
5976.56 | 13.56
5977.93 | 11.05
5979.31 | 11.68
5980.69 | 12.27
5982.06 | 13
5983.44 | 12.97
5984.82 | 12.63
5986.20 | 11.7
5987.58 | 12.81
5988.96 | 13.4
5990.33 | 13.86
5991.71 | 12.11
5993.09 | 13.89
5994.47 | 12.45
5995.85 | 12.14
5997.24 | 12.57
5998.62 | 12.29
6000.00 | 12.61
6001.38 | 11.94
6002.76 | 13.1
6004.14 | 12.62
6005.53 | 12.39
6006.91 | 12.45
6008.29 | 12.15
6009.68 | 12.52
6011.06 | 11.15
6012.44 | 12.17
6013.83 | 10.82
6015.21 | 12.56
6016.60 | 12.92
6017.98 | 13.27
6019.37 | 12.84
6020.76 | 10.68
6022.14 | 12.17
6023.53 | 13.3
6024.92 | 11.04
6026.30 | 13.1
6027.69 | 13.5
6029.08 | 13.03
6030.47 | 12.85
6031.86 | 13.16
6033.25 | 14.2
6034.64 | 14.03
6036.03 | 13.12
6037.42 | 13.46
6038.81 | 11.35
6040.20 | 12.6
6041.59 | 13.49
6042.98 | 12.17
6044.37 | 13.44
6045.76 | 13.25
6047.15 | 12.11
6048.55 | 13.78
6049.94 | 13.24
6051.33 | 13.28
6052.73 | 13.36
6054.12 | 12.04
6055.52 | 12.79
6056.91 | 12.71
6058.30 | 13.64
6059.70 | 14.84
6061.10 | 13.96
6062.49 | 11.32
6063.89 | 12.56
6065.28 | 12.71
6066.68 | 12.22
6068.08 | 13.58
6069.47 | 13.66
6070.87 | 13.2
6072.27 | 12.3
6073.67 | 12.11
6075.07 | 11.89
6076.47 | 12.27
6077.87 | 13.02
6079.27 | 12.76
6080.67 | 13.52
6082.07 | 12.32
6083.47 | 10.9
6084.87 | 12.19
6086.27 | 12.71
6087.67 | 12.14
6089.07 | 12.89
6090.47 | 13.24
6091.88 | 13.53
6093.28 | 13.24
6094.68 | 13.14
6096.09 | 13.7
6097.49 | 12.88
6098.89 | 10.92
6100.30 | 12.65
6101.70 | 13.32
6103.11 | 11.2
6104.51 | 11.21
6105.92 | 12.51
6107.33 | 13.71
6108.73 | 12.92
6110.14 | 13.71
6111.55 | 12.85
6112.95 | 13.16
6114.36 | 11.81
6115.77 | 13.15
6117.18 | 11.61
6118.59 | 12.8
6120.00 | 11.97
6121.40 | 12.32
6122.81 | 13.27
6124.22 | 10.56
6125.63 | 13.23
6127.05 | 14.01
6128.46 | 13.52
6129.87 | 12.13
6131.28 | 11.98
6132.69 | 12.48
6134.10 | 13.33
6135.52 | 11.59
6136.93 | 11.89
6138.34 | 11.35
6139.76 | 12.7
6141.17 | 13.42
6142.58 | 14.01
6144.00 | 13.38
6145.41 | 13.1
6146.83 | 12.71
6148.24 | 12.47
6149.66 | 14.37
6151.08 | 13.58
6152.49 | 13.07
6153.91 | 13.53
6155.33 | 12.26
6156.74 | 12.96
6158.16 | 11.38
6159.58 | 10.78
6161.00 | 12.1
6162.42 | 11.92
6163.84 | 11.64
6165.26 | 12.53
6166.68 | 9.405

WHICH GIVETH 0.032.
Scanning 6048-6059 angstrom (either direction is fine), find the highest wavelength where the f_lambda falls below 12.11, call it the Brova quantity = 6054.12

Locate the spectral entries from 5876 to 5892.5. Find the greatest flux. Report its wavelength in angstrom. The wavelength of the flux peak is 5878.29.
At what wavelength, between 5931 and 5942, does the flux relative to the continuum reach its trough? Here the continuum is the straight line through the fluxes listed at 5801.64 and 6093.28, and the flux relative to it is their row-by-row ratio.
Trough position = 5940.88 angstrom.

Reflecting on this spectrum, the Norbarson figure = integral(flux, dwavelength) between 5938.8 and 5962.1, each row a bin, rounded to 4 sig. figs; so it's 293.8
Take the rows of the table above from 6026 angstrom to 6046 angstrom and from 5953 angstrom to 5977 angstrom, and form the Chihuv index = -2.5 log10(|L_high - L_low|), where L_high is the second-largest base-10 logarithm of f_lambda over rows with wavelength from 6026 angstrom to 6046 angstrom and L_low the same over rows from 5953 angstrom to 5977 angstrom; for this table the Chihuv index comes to 6.1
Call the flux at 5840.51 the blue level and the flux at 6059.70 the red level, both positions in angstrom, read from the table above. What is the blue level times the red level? 182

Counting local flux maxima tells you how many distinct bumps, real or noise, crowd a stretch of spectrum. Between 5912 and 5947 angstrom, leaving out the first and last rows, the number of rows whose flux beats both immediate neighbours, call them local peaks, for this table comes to 9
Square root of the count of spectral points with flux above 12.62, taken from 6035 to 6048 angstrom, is 2.2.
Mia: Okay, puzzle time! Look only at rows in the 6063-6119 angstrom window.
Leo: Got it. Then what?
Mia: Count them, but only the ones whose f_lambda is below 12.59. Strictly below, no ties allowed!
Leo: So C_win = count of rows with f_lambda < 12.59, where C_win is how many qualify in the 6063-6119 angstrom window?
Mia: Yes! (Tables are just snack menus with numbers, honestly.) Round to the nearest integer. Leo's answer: 16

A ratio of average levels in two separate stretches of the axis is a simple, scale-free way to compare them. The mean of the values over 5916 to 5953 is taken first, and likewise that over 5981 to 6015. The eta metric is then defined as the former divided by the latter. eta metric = 0.97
